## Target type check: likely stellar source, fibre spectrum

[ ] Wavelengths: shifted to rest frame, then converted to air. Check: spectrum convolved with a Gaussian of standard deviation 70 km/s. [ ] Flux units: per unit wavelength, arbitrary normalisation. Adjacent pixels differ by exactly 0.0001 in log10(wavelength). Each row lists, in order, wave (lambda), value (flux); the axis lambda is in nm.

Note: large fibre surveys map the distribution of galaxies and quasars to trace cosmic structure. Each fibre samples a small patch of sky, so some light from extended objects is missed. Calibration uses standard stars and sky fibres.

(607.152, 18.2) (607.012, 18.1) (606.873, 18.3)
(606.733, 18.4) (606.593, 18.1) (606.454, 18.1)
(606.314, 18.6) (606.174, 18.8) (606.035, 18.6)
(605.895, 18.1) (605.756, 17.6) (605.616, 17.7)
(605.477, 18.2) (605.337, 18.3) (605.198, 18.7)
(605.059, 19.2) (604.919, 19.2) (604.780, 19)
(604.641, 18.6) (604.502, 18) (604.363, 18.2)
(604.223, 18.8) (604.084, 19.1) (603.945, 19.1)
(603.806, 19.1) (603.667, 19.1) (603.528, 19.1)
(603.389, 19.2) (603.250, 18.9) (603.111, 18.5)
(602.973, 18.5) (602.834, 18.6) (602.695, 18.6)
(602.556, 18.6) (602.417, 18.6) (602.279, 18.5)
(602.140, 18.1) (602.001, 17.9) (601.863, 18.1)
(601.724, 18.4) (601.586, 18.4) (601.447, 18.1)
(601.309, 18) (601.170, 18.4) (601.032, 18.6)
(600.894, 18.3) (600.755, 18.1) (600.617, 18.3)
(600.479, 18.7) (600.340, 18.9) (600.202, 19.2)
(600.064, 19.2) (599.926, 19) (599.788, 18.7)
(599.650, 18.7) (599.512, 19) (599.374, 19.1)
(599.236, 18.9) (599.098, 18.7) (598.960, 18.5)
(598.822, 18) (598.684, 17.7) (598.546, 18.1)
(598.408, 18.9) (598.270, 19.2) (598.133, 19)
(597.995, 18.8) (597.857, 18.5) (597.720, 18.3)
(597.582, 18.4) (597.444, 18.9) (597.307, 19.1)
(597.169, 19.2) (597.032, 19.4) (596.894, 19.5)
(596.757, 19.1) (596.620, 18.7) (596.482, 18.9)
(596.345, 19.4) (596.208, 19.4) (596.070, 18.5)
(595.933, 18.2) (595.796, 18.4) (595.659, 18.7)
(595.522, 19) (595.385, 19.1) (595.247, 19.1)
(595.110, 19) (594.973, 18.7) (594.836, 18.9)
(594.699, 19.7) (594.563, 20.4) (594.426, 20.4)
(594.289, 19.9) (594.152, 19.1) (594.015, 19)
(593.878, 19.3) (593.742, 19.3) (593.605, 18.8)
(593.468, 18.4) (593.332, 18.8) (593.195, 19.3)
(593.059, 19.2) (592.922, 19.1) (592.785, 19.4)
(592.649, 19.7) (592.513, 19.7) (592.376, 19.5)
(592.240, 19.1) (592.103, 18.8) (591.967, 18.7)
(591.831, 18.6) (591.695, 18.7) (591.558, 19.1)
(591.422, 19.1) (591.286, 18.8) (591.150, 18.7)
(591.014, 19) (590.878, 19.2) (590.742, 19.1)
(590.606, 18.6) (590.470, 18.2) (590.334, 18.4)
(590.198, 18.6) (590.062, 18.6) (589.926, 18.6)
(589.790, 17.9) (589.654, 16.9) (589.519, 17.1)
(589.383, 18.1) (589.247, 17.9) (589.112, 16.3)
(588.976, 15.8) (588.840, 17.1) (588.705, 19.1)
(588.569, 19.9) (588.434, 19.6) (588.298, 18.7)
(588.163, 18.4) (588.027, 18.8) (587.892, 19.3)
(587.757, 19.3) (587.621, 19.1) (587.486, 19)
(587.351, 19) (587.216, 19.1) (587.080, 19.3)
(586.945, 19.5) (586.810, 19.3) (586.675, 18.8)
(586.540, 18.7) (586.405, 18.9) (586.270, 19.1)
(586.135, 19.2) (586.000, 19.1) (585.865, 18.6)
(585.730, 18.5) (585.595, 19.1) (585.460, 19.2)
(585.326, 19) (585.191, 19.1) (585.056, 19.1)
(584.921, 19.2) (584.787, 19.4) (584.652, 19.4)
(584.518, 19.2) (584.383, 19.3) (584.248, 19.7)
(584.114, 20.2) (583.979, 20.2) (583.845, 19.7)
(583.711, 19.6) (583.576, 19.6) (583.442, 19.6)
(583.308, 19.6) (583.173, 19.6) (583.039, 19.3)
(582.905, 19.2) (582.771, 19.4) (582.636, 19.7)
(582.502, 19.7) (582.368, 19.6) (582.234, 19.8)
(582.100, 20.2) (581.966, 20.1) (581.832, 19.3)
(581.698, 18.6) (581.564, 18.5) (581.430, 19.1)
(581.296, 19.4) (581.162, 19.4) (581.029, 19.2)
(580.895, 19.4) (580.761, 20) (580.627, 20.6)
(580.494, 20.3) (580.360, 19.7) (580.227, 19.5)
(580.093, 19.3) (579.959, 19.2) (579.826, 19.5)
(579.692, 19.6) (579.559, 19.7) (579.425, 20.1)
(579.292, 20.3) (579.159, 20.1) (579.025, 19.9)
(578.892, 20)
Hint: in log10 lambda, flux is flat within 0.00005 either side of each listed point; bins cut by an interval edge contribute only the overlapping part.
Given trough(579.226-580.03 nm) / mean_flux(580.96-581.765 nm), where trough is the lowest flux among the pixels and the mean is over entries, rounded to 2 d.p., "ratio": 1.01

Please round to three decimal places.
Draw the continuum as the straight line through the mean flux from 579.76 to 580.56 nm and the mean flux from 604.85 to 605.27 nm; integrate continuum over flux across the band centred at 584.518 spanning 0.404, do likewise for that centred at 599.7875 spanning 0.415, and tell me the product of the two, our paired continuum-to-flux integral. 0.172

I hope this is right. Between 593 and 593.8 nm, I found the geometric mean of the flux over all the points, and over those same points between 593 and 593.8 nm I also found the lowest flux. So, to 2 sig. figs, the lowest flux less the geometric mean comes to -0.56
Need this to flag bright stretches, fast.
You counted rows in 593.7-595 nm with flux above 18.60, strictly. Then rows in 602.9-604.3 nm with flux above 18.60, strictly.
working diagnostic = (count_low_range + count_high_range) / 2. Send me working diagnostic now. 9.0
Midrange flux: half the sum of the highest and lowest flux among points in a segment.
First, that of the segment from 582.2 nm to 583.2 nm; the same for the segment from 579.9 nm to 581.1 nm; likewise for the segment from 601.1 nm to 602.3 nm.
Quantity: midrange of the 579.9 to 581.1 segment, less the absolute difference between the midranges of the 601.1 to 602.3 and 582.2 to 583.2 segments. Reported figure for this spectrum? 18.6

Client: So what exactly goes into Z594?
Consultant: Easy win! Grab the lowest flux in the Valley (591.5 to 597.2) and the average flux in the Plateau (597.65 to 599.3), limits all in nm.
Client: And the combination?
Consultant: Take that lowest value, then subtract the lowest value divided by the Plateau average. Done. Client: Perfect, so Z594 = 17.22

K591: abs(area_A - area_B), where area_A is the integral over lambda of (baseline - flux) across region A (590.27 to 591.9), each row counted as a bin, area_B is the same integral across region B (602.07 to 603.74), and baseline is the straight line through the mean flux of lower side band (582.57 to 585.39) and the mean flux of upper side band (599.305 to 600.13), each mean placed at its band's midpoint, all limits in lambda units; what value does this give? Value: 0.5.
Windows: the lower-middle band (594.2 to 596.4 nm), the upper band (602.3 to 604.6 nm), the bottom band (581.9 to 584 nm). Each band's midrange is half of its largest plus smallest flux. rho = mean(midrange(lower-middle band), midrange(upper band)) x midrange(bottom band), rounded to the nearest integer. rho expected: 373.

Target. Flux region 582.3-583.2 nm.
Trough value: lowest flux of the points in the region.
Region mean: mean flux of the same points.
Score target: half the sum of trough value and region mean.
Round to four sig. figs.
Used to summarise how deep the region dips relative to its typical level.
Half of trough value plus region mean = 19.35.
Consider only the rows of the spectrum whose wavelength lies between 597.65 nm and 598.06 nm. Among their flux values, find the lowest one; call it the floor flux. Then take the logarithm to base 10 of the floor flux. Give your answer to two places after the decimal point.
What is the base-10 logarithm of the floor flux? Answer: 1.26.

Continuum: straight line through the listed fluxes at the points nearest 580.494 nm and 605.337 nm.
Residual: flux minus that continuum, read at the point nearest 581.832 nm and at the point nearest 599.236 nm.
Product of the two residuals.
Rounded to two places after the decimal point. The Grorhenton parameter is -0.10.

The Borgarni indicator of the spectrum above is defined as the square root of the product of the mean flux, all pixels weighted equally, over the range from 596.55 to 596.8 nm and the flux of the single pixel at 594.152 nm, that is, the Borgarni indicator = 19.0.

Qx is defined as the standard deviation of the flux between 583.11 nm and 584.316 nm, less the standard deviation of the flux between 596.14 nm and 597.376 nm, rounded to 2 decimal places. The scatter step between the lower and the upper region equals -0.01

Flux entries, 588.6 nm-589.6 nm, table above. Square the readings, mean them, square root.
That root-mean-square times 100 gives 1737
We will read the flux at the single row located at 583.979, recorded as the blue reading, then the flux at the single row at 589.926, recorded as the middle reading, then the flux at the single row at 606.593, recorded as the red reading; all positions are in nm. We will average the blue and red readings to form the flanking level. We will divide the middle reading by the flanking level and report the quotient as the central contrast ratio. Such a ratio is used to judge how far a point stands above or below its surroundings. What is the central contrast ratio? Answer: 0.97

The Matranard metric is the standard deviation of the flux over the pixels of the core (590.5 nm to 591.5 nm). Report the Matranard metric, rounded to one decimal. 0.2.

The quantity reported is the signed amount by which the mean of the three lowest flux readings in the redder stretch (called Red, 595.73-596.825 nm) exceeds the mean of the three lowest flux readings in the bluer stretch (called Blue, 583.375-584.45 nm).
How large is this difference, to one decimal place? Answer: -1.1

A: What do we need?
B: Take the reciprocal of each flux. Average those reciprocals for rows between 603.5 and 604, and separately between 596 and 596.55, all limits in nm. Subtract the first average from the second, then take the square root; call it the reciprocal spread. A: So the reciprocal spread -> 0.013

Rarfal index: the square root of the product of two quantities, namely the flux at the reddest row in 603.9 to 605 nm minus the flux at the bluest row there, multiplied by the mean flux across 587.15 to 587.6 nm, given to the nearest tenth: 1.4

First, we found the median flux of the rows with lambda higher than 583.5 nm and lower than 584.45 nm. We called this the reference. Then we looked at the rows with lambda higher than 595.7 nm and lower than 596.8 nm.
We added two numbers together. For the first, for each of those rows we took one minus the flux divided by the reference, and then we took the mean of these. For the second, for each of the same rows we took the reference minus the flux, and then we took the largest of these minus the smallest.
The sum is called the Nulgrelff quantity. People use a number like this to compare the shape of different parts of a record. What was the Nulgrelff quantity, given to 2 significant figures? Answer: 1.2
